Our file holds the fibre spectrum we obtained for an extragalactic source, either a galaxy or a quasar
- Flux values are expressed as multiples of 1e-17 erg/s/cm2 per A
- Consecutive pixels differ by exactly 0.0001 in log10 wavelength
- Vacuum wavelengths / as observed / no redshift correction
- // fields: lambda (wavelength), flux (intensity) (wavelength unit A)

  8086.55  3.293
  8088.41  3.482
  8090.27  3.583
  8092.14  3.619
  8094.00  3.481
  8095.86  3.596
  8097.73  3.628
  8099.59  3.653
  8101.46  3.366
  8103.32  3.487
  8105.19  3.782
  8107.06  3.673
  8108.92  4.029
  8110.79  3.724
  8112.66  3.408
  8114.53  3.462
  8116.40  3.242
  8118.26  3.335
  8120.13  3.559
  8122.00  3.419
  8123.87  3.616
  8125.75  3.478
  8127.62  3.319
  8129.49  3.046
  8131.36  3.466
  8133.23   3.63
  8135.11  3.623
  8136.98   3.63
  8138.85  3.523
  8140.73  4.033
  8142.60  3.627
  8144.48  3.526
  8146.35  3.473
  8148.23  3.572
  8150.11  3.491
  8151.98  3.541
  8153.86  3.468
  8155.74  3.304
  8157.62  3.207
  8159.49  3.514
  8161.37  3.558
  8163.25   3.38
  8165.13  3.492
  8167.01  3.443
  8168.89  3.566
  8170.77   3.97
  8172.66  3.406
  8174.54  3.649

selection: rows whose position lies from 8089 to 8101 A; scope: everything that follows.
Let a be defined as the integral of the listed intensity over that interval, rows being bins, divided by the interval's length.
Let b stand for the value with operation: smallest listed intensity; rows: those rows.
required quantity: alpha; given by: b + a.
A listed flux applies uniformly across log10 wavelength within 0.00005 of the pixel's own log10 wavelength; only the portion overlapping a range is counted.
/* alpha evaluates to 7.06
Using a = 3.58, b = 3.481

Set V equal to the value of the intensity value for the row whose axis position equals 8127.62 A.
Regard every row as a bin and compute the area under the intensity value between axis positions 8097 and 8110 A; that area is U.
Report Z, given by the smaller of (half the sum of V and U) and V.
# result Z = 3.32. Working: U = 48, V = 3.319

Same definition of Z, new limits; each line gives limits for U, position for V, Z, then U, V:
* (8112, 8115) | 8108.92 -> 4.03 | 10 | 4.029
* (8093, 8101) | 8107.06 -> 3.67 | 29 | 3.673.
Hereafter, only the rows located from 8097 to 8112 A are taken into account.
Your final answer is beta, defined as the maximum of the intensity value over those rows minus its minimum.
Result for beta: 0.66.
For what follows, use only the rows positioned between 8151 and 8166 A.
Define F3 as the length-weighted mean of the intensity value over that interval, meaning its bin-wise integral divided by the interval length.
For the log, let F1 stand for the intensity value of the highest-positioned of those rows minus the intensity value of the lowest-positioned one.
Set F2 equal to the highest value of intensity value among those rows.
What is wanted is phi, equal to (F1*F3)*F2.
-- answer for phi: -1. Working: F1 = 0.0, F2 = 3.558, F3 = 3.43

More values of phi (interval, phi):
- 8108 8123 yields -9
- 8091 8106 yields 2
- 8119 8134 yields 1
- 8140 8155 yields -8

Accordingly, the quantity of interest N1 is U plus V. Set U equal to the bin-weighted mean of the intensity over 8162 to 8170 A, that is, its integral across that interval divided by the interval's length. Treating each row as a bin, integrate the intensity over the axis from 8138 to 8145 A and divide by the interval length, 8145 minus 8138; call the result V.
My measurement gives 7.17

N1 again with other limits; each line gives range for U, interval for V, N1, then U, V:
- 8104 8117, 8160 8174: 7.17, 3.62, 3.55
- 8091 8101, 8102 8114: 7.25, 3.58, 3.67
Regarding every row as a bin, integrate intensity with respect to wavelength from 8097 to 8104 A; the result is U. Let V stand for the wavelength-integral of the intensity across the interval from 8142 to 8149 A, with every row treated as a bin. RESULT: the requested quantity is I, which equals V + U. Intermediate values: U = 24.7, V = 24.8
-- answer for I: 50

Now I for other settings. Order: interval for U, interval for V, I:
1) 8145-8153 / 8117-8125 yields 56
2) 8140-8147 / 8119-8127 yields 54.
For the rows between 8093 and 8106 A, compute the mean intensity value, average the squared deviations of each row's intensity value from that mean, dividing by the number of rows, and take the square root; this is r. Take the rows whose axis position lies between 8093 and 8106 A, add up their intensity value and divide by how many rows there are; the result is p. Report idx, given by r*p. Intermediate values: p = 3.57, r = 0.13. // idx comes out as 0.45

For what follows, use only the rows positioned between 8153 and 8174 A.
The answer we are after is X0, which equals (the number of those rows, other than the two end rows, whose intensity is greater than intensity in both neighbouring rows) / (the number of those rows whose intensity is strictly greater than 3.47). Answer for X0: 0.60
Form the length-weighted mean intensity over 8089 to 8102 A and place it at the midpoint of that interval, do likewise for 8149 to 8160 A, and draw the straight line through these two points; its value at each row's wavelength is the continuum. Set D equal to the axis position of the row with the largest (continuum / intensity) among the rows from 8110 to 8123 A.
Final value 8116.40 A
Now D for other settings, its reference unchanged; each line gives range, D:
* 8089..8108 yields 8101.46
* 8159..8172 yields 8163.25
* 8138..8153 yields 8146.35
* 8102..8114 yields 8112.66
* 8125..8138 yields 8129.49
